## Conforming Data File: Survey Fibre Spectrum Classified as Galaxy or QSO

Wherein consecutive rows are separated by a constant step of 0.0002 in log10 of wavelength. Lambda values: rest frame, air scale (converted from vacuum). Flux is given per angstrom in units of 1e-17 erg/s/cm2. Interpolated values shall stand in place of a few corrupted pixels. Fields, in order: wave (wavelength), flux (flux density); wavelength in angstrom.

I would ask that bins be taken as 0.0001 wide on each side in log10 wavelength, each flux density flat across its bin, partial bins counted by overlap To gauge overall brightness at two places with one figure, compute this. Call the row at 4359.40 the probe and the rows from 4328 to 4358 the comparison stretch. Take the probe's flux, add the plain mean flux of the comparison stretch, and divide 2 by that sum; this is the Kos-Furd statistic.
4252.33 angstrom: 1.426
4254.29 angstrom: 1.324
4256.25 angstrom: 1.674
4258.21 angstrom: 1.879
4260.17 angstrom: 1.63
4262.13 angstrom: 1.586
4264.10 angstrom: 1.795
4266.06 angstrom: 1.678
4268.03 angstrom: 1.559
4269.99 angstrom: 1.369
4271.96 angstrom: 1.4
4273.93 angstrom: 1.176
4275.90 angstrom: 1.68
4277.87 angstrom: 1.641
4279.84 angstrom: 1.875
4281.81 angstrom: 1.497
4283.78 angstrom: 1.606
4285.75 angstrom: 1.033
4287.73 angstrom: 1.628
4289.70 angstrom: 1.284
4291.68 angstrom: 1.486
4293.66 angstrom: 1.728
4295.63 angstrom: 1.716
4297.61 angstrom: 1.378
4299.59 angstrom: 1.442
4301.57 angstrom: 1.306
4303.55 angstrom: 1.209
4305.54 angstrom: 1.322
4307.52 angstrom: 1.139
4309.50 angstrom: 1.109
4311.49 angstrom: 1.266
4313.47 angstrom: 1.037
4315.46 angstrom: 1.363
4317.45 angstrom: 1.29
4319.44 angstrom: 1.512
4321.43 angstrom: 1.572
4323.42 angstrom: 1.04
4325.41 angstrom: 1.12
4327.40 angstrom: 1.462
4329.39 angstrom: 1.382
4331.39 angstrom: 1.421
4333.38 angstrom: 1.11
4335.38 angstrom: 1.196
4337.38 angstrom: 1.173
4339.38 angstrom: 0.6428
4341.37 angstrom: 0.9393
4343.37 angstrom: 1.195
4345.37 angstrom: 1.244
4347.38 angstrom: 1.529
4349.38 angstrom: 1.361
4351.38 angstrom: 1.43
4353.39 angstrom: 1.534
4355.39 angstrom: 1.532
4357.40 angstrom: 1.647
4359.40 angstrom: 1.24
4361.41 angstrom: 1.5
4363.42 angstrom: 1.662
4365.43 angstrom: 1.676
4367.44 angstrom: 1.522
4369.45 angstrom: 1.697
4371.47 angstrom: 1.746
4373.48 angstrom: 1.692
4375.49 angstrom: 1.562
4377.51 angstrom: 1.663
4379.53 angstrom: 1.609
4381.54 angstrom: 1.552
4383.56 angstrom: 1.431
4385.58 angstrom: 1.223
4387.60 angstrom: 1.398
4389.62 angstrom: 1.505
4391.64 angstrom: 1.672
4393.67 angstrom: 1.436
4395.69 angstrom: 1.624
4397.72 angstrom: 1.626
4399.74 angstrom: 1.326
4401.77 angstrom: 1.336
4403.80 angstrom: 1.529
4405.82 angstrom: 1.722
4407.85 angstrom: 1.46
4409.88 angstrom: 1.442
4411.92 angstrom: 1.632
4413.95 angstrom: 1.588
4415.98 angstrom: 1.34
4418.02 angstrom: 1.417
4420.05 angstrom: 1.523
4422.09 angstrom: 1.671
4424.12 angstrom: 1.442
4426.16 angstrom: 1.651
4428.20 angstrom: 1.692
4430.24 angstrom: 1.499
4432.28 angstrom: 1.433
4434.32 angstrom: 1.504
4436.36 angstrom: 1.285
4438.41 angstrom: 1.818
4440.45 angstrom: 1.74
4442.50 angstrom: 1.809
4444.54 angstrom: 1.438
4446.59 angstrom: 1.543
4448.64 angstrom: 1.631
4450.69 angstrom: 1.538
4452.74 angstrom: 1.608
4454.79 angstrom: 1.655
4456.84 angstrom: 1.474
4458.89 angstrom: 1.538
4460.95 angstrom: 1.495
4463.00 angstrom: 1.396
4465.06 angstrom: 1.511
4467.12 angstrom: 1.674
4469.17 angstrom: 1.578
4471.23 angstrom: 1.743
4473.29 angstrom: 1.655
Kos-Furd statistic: 0.79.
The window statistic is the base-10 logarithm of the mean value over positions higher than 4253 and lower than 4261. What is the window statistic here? 0.21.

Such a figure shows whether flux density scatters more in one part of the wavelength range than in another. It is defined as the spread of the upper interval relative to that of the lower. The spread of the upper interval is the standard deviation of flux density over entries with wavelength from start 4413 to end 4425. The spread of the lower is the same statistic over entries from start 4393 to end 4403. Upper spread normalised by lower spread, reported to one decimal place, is 0.8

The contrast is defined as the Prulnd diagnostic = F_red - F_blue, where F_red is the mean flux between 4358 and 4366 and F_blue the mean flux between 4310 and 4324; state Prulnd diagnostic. 0.22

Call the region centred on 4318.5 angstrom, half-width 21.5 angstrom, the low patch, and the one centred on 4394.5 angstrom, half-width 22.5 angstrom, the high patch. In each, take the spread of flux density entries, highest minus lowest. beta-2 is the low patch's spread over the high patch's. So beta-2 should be 1.9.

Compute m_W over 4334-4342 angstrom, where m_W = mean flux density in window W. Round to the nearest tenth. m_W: 1.0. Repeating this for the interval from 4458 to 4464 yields 1.5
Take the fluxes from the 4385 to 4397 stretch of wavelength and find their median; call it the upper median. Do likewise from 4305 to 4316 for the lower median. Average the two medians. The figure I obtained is 1.34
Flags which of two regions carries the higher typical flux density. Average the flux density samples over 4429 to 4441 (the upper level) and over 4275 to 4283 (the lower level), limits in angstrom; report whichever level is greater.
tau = 1.67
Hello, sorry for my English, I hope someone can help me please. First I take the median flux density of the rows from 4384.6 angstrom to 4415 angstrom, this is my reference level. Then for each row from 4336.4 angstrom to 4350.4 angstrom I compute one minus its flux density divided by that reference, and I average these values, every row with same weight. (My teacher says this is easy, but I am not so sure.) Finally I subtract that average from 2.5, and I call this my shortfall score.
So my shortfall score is 2.27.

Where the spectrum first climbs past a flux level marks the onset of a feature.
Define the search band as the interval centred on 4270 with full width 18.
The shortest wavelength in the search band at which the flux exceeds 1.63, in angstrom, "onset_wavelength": 4264.10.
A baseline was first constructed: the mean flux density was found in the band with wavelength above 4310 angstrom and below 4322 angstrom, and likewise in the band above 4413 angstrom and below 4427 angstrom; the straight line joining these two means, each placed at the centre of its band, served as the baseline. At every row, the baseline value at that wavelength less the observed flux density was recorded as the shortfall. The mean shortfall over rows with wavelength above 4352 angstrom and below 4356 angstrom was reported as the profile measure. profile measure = -0.13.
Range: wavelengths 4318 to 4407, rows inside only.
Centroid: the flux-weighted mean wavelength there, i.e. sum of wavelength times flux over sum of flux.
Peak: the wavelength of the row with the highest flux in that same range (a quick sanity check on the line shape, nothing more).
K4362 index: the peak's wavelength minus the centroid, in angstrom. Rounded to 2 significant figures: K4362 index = 7.1 angstrom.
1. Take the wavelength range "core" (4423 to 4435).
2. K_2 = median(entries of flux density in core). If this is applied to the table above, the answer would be 1.50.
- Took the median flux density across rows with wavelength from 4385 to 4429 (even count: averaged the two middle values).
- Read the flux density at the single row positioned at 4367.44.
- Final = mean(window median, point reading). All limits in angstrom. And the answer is 1.52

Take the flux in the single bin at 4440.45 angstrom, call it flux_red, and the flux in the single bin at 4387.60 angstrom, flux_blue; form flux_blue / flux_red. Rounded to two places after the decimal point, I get 0.80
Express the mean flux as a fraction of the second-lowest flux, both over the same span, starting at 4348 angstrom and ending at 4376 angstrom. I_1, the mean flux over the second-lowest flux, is 1.14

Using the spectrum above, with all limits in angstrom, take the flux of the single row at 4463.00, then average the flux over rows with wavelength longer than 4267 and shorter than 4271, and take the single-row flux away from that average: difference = 0.07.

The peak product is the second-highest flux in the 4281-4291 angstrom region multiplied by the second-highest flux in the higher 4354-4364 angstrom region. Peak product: 2.65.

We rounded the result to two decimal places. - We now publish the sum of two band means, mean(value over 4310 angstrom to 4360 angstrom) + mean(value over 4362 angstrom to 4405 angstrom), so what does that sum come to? 2.84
